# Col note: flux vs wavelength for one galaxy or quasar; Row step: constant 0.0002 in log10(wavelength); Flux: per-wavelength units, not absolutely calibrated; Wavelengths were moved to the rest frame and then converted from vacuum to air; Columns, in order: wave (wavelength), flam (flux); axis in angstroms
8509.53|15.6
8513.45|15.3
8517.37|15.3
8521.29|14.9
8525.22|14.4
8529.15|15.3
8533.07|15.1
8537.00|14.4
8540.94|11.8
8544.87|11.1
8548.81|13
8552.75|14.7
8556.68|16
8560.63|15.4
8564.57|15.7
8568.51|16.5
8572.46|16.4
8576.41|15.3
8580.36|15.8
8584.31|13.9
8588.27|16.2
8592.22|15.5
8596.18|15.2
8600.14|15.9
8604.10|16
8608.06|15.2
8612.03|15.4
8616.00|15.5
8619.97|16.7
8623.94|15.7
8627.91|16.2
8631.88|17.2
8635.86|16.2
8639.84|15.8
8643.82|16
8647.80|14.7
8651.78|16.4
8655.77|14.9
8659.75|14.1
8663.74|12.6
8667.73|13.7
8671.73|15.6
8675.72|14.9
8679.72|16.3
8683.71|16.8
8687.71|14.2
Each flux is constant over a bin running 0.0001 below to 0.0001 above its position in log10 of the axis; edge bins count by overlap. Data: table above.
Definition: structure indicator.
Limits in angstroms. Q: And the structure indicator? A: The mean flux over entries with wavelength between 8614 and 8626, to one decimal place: 16.0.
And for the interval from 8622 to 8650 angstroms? 16.0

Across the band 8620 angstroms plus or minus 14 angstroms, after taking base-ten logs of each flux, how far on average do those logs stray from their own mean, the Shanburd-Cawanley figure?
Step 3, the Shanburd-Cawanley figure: 0.017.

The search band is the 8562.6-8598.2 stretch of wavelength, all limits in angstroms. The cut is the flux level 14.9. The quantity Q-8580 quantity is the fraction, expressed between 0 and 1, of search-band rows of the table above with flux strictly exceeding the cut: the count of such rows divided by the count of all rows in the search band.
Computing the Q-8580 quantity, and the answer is 0.89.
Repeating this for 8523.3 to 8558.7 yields 0.33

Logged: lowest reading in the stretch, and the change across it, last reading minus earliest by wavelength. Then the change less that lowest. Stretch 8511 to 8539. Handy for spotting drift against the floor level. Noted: -15.3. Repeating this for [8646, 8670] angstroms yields -13.6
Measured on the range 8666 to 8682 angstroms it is -11.1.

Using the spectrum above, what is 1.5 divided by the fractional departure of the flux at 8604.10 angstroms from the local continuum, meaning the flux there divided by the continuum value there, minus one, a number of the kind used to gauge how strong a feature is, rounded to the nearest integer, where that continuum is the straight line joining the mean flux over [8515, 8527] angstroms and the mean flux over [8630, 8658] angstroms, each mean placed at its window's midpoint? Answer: 52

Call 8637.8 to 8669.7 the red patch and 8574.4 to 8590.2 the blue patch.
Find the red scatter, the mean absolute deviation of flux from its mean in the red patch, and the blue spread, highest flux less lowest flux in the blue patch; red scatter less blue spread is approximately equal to -1.3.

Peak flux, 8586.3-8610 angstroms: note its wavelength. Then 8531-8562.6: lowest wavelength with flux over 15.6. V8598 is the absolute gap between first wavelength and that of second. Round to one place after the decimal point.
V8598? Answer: 31.6 angstroms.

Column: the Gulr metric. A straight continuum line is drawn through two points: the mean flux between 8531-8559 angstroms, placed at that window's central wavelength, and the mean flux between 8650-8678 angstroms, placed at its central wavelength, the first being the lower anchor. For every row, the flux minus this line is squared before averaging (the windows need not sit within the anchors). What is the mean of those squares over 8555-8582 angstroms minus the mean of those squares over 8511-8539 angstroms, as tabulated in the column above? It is 2.0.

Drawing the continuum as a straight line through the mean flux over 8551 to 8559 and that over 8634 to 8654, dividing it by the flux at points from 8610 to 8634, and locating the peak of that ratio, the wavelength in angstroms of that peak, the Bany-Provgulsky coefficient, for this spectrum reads 8612.03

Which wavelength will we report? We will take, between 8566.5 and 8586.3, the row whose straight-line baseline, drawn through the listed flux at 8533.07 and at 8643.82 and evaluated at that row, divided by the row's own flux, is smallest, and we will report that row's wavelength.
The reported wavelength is 8568.51 angstroms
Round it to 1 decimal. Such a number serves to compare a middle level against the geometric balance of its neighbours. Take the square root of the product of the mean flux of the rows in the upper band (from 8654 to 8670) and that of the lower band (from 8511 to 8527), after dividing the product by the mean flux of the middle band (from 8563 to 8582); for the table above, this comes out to 3.6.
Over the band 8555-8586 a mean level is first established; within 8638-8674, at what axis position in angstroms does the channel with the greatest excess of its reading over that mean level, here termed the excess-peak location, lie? 8651.78 angstroms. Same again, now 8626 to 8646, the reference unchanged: 8631.88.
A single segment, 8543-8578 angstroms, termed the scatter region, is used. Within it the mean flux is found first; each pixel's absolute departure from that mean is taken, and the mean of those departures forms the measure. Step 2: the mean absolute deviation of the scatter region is 1.3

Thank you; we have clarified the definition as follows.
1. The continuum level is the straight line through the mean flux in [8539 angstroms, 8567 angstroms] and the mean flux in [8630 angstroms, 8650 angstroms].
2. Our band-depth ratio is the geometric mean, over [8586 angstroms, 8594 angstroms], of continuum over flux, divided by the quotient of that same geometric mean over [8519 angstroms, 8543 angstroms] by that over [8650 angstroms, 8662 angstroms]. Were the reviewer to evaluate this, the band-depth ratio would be 1.07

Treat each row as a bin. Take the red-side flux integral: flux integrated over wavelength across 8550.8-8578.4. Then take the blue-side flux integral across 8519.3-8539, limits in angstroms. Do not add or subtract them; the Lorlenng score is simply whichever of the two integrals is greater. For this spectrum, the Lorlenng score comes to 434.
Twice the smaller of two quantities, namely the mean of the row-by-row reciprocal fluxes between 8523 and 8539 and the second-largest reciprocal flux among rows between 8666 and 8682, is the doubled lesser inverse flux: 0.134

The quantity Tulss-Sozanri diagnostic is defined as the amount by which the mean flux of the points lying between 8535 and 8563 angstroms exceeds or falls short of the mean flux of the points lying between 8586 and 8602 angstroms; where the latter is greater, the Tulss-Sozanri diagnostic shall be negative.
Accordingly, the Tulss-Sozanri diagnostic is -1.9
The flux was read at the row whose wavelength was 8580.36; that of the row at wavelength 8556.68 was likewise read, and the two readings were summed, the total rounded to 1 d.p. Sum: 31.8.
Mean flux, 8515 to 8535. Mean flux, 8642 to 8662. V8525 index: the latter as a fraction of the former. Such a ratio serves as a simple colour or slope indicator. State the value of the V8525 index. 1.01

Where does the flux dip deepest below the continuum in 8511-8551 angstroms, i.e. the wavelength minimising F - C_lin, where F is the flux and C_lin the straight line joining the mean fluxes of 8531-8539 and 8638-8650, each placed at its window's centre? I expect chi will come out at 8544.87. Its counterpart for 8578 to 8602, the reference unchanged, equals 8584.31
